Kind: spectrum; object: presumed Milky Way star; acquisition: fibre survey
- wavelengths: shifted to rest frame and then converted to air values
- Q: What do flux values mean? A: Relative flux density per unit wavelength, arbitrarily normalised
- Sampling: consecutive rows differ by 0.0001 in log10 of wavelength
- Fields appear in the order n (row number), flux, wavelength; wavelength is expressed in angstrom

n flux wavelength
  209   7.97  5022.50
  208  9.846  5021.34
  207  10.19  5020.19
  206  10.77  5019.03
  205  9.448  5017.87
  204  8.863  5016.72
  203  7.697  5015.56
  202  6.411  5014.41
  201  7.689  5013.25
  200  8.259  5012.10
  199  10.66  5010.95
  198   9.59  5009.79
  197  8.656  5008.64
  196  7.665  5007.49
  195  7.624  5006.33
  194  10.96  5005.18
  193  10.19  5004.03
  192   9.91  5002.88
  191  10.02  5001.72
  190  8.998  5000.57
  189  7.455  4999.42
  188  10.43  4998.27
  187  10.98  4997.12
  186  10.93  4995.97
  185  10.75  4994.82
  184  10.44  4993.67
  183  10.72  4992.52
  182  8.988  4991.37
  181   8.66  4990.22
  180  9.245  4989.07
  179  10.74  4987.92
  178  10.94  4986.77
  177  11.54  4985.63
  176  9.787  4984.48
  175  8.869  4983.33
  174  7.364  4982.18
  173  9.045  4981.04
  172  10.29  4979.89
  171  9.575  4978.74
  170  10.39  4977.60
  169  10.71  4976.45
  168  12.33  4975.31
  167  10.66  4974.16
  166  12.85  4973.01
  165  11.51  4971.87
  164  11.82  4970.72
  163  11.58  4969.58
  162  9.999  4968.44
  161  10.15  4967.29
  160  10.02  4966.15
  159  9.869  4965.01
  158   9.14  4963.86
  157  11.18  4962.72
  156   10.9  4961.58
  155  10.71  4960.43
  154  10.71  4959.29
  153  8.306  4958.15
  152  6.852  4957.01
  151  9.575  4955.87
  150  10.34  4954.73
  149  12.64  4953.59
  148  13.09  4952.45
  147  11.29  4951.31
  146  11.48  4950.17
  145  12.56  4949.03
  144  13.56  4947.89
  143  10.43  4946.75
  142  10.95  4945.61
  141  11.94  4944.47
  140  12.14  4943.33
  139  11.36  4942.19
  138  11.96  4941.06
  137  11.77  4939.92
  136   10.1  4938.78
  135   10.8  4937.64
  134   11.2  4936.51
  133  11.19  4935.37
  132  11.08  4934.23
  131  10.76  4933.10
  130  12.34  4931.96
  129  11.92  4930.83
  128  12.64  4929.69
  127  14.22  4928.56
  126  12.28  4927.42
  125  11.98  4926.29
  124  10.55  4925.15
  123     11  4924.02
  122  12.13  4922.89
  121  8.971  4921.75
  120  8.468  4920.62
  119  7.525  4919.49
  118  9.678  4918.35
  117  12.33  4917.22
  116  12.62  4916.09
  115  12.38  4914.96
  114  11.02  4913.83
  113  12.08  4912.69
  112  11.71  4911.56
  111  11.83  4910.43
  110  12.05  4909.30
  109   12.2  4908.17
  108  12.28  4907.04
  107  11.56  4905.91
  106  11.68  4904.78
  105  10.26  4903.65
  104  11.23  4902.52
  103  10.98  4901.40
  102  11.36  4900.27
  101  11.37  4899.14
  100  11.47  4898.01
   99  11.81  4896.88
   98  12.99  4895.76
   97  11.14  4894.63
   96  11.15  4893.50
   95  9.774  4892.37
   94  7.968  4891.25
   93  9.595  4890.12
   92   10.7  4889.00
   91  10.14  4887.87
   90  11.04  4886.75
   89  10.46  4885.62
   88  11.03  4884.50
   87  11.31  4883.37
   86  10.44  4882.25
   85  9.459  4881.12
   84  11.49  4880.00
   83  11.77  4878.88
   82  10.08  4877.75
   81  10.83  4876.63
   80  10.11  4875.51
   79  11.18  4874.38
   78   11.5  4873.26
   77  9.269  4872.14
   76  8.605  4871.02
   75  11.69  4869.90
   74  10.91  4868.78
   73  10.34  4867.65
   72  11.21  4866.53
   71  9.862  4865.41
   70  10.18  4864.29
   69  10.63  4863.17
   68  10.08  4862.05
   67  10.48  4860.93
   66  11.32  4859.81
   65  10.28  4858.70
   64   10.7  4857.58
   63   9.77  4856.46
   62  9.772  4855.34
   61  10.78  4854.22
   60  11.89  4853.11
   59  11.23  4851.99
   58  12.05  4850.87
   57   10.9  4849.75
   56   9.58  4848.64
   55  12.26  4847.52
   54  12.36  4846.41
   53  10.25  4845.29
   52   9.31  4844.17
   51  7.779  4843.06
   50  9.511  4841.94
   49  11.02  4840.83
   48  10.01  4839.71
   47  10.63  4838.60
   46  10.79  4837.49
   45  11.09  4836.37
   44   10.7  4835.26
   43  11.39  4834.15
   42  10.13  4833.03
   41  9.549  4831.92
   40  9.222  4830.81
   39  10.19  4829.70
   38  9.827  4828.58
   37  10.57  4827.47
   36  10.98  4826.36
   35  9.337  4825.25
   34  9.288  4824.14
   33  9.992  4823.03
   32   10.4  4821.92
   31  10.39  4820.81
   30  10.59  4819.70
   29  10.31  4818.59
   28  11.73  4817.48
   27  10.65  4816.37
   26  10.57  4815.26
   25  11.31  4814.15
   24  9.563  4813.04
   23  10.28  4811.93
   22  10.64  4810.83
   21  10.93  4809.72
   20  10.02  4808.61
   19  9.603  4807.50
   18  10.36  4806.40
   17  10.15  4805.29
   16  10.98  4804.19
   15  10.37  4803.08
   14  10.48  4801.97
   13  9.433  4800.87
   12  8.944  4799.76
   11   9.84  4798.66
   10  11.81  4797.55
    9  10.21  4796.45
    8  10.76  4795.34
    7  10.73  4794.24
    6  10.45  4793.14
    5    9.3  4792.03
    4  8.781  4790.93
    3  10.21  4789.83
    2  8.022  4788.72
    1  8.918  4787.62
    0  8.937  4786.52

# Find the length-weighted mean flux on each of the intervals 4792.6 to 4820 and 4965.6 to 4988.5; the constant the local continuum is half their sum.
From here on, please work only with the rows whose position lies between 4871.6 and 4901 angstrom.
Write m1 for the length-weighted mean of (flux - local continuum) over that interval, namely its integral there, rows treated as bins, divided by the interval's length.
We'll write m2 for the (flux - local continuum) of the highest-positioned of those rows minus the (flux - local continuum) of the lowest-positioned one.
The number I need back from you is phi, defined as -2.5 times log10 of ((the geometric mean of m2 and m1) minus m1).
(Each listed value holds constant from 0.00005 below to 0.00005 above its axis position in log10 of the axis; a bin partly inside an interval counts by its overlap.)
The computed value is 0.78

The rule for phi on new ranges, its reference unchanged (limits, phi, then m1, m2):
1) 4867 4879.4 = 1.38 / 0.10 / 1.4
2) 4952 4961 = 0.04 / -0.23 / -2.4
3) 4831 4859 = 2.03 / 0.07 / 0.7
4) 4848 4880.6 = 0.99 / 0.17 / 1.9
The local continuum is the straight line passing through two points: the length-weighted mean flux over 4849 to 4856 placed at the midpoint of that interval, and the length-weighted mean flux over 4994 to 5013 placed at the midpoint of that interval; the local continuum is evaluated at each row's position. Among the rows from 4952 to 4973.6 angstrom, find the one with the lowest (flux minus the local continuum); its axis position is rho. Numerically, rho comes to 4957.01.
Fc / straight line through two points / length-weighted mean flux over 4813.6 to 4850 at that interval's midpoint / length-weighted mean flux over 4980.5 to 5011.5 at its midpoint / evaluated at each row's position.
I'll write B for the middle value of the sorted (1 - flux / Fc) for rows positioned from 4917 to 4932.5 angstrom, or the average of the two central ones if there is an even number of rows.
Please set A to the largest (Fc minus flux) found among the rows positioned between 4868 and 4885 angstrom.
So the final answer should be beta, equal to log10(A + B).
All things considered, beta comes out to 0.15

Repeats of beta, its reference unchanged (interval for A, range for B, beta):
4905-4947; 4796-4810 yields 0.40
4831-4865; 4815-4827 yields 0.41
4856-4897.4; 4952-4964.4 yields 0.31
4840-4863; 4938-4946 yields 0.37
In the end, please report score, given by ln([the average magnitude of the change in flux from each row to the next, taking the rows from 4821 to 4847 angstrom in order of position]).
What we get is -0.18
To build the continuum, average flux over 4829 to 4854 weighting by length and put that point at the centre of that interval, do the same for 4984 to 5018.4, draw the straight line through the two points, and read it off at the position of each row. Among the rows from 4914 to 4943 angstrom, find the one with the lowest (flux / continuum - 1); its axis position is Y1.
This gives 4919.49 angstrom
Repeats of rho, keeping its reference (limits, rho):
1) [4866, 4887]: 4871.02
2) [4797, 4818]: 4799.76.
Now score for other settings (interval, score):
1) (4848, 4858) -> -0.13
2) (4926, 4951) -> -0.14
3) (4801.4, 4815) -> -0.46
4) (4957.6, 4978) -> -0.10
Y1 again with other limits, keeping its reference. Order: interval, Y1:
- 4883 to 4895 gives 4891.25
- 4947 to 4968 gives 4957.01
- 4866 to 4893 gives 4891.25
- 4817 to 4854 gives 4843.06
